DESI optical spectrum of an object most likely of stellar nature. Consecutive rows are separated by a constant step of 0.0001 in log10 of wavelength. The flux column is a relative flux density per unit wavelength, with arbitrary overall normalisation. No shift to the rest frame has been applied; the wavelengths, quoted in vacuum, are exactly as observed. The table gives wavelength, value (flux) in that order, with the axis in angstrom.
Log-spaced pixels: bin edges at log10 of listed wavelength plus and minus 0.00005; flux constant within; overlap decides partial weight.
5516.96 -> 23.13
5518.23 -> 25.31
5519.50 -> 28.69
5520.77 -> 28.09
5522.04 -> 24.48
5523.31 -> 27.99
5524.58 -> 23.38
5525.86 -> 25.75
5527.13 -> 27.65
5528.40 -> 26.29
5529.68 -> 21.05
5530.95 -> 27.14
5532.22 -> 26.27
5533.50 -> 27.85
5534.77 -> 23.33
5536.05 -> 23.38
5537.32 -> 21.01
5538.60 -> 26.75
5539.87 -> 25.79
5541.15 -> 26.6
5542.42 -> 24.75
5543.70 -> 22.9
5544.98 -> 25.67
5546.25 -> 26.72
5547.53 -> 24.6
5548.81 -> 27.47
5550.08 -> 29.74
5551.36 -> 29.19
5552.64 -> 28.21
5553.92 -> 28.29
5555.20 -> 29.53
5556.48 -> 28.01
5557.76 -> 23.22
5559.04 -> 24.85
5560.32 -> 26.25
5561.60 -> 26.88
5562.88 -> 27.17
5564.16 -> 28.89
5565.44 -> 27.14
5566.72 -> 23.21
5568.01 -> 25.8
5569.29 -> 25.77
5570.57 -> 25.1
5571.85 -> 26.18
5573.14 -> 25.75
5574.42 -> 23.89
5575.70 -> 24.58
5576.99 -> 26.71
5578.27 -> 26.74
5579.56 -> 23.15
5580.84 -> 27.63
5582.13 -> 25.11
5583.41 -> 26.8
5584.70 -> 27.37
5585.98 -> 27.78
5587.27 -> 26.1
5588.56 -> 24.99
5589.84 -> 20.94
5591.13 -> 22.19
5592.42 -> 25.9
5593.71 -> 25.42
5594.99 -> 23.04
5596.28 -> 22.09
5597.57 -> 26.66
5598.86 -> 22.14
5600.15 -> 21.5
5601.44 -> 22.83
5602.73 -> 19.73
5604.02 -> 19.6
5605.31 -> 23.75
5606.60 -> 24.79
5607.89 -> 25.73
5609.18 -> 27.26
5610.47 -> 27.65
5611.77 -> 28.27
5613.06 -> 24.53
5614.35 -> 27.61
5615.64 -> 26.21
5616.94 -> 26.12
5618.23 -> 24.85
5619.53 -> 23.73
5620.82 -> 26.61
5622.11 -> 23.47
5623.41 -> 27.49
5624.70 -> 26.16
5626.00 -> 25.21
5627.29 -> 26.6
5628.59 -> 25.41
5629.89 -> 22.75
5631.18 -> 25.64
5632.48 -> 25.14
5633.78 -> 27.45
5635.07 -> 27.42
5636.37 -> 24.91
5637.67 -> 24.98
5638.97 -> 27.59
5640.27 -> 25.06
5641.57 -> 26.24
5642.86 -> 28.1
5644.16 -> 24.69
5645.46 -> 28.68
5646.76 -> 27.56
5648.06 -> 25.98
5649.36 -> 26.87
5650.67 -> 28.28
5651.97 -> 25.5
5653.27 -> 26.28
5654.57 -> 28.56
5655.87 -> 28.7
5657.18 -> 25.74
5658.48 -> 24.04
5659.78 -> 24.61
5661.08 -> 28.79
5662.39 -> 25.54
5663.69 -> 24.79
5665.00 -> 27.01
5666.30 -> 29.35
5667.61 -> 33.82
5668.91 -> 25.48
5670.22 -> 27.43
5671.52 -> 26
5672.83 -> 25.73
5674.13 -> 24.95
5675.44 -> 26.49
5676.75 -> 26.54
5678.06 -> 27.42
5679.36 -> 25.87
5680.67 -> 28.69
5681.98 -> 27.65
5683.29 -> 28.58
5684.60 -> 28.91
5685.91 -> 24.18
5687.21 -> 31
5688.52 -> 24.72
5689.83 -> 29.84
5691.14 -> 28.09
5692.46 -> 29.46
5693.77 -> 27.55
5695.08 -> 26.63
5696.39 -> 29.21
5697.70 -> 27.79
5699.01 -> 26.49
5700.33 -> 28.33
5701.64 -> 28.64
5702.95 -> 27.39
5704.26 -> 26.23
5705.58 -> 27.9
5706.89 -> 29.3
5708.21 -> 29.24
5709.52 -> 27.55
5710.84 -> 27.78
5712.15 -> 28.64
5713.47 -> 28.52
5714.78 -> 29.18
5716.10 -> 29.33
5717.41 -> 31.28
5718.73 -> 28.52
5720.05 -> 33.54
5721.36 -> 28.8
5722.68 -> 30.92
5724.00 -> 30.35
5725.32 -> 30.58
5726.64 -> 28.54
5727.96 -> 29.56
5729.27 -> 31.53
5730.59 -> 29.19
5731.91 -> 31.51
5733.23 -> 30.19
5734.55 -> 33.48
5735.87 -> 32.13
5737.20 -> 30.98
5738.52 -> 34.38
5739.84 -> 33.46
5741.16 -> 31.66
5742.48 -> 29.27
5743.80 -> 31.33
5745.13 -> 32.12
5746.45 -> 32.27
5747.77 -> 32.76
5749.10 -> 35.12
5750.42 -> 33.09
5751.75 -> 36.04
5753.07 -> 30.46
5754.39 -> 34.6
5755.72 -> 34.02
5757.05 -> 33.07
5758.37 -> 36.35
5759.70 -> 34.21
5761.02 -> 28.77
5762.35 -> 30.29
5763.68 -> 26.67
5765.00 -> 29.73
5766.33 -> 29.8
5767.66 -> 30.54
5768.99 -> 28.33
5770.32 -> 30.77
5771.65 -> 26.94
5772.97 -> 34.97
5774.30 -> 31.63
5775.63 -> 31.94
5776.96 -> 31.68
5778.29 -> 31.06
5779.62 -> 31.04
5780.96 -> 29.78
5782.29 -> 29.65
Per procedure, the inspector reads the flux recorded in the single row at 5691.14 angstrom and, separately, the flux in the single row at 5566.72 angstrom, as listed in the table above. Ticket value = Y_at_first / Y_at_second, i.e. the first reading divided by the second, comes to 1.21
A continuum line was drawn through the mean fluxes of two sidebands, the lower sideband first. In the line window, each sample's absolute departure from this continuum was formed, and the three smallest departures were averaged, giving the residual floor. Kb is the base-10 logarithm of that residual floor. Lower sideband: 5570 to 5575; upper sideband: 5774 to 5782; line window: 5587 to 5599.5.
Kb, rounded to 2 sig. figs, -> -0.50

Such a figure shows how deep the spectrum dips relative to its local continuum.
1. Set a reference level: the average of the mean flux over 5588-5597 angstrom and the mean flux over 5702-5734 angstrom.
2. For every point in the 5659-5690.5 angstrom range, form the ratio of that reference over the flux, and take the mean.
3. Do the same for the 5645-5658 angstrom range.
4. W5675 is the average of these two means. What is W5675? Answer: 0.98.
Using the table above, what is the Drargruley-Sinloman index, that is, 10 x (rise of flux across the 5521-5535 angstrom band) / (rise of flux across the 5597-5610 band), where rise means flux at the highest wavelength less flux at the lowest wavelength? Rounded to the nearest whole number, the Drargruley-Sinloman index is -19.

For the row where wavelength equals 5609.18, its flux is 27.26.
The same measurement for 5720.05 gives 33.54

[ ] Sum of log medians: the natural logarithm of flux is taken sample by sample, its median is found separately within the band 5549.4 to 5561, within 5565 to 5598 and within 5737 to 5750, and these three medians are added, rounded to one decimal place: 10.1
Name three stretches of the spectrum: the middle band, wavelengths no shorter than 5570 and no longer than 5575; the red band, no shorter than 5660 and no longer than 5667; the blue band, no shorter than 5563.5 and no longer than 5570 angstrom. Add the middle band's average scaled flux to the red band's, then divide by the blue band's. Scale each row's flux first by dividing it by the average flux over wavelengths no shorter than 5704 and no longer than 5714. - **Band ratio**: 2.00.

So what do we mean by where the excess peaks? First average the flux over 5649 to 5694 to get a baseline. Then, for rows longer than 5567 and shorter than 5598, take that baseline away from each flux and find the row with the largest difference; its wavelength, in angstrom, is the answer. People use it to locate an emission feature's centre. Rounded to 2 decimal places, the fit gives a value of 5585.98 angstrom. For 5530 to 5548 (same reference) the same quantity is 5533.50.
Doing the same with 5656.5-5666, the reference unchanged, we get 5661.08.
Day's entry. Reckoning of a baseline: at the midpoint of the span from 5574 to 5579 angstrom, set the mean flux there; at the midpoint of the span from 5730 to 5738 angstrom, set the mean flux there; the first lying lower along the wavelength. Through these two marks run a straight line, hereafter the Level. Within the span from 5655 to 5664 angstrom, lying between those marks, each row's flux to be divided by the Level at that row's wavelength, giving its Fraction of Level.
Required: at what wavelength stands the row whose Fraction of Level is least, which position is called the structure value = 5658.48 angstrom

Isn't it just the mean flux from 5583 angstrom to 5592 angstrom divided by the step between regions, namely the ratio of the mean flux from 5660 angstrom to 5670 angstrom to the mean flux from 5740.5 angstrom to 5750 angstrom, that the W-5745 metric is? 29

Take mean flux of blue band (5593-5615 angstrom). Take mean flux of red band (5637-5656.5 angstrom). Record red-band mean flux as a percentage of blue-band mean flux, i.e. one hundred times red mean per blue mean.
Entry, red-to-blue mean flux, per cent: 111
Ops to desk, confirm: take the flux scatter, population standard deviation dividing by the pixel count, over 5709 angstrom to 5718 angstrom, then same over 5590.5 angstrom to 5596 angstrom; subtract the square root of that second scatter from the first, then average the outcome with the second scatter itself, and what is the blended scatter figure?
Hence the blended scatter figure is 0.73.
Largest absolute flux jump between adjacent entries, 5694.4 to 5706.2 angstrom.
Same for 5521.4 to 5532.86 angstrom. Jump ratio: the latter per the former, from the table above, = 2.4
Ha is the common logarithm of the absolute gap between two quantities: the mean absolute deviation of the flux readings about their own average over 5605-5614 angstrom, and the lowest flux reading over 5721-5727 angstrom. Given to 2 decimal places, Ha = 1.43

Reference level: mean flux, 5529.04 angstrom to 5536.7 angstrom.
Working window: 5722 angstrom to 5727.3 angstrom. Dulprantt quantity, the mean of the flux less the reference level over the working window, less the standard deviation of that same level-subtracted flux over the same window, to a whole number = 4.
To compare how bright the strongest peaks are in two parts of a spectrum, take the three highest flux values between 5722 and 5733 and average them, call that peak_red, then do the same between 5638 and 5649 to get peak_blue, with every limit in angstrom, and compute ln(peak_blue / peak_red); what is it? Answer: -0.11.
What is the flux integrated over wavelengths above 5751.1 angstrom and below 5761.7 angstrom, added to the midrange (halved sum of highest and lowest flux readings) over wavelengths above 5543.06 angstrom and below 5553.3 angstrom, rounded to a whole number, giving 381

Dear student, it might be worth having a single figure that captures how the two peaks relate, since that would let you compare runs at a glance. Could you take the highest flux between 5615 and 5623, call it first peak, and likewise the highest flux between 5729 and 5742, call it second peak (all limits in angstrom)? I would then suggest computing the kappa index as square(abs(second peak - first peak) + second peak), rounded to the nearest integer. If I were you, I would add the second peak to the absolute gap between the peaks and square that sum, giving 1777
